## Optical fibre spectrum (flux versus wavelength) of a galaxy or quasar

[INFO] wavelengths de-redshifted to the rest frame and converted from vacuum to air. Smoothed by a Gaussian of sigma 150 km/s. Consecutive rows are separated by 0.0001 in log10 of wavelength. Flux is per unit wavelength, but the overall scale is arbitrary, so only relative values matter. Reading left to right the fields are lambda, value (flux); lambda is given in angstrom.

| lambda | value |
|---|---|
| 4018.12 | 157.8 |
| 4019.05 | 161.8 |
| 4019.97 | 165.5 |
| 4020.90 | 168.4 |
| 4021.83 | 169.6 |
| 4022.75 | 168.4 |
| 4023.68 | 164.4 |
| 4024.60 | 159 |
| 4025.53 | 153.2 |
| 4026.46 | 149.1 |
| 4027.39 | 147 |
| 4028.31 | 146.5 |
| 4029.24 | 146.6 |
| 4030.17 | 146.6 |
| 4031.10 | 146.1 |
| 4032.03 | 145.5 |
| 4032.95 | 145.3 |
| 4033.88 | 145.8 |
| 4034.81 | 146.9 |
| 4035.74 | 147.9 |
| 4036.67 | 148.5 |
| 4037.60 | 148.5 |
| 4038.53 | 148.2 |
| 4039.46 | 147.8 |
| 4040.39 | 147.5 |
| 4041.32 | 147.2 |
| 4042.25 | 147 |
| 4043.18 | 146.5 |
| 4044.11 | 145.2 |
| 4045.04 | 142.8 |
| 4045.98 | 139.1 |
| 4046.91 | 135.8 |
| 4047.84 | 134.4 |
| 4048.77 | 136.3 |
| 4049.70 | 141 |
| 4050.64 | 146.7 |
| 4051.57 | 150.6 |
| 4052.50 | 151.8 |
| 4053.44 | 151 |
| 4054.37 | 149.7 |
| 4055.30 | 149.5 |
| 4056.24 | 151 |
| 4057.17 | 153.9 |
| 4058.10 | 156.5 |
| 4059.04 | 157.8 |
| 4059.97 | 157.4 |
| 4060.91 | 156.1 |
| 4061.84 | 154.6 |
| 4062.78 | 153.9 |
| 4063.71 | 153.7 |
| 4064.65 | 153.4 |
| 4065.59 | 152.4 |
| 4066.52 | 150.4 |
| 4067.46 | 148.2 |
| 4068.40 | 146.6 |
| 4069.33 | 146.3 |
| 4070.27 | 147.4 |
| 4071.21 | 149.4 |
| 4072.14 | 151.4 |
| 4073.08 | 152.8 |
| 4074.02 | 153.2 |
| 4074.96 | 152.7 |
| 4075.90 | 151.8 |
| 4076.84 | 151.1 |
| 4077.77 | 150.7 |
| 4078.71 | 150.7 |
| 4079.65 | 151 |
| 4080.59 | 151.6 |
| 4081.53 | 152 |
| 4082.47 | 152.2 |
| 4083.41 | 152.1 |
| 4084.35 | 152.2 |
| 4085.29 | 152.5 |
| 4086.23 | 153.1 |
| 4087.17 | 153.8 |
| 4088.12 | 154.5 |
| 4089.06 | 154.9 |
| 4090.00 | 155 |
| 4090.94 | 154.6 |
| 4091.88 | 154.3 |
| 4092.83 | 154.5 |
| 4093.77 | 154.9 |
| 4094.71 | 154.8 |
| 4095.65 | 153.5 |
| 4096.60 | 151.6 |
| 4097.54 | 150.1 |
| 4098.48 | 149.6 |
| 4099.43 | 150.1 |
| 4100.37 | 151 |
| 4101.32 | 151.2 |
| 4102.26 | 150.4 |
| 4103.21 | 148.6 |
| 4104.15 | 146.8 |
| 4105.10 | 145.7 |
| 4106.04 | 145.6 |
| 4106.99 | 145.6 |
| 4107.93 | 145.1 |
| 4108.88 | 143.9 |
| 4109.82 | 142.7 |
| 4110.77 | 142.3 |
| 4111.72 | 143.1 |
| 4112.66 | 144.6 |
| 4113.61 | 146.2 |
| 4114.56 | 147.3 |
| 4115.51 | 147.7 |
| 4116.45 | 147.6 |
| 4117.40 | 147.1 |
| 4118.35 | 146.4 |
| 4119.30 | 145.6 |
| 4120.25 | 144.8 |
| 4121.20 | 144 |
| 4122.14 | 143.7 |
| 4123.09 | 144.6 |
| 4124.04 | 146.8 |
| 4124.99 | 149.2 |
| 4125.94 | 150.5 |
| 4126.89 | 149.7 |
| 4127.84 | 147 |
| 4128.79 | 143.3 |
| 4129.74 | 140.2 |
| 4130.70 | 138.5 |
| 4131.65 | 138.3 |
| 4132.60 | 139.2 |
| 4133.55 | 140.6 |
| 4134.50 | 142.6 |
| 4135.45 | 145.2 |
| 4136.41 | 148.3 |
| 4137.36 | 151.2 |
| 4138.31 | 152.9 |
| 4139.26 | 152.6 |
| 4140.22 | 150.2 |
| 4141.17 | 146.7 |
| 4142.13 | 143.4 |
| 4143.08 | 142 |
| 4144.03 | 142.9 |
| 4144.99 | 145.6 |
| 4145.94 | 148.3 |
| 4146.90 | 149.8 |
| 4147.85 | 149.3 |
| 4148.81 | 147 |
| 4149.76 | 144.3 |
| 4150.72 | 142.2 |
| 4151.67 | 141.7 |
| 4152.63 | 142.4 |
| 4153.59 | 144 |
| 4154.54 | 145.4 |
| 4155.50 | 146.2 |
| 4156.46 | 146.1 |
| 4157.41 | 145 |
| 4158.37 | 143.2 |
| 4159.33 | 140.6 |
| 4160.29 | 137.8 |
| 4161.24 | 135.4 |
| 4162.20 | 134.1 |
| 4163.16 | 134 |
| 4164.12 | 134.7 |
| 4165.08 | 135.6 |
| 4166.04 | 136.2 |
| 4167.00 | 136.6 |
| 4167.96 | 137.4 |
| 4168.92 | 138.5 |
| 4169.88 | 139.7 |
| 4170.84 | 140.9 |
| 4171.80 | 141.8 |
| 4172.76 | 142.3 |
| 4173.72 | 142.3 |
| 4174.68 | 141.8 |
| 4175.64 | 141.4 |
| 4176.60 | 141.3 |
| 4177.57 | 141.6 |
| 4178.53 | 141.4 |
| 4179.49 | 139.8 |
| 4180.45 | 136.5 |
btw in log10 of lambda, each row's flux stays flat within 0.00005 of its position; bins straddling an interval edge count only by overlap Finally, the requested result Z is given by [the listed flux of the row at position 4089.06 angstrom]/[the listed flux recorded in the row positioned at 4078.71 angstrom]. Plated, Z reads 1.03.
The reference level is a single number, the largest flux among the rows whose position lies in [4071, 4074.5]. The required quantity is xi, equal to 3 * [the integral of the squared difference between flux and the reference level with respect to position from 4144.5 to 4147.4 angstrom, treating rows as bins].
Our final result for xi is 271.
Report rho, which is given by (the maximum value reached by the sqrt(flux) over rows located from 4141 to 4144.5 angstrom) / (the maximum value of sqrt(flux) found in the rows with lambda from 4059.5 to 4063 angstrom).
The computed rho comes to 0.97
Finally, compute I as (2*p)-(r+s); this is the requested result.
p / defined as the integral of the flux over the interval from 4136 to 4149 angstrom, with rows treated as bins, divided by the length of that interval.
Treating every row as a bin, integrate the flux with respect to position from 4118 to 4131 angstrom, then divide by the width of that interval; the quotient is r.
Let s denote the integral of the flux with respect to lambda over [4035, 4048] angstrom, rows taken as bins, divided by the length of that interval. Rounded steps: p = 148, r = 145.3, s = 145.0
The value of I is 5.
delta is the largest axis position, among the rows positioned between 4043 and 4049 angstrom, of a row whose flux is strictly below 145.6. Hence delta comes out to 4048.77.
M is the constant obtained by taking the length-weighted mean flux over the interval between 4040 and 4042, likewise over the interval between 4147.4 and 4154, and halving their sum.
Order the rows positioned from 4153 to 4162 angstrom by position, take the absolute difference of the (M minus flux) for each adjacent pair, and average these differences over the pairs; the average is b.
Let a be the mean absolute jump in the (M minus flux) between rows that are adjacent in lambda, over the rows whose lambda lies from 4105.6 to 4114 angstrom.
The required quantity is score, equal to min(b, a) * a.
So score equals 0.8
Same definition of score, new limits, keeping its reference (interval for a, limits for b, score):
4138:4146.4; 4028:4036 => 1.1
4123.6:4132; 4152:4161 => 3.0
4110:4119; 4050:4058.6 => 0.7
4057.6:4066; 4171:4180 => 0.4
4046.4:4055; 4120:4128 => 3.7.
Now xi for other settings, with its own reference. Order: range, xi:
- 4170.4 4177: 2628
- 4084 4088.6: 10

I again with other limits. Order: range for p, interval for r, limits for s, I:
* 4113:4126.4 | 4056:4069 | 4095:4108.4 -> -9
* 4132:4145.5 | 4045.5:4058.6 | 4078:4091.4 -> -7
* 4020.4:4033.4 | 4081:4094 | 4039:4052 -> 11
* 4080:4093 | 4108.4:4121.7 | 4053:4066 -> 8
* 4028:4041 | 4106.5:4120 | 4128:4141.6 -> 4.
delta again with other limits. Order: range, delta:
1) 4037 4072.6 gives 4049.70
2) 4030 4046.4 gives 4045.98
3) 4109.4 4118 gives 4112.66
